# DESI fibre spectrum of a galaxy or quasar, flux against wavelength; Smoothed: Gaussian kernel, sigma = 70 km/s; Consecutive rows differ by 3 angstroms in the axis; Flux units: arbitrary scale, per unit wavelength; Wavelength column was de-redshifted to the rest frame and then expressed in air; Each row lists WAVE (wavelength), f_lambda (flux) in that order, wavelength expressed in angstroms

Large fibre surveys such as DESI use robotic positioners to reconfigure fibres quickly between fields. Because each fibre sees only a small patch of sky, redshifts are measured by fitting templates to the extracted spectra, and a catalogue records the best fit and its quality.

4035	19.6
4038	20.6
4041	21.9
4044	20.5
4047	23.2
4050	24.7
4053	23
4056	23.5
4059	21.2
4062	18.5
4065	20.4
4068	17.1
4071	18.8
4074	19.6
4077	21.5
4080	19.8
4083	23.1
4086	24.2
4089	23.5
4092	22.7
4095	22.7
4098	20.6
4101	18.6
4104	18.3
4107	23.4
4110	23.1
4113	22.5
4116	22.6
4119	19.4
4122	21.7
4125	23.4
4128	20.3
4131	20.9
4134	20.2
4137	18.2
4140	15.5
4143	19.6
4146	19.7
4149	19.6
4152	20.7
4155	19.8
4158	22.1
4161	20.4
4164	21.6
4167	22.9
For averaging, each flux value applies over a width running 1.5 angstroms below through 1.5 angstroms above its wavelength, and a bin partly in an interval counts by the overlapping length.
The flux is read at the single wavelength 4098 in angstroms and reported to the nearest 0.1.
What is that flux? 20.6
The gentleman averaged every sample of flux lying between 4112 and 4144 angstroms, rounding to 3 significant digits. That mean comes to 20.4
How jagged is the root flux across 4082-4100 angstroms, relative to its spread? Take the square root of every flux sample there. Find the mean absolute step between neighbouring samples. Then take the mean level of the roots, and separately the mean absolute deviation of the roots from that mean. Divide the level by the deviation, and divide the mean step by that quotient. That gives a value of 0.0017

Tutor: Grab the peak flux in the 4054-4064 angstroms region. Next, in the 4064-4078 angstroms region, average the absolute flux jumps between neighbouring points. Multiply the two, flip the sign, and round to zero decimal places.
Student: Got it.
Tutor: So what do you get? -45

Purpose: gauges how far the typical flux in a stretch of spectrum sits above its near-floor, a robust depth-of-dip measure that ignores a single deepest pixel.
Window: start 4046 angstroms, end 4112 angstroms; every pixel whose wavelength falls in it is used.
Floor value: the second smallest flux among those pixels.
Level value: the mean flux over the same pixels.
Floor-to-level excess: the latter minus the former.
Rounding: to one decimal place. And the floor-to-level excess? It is 3.1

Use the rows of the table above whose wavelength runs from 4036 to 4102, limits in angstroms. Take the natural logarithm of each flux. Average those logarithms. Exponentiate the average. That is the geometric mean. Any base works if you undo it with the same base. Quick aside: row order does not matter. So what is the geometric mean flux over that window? 21.3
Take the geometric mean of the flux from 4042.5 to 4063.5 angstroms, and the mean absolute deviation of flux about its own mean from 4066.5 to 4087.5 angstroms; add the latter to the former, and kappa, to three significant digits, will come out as 24.0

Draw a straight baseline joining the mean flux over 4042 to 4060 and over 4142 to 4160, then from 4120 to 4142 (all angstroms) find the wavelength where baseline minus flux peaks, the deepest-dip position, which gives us 4140 angstroms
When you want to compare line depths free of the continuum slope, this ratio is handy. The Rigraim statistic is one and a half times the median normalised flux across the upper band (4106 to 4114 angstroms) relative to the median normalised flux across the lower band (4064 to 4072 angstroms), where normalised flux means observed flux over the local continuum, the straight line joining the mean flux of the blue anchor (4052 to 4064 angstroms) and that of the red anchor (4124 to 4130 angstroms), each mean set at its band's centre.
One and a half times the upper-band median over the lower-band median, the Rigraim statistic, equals 1.83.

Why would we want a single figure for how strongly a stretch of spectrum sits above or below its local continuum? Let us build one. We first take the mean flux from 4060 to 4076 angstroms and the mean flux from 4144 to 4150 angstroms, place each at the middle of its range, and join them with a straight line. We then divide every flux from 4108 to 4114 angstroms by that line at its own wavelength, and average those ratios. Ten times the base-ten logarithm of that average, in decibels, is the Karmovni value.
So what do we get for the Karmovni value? 0.72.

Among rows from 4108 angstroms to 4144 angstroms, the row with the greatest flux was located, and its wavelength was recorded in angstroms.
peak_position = 4125 angstroms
